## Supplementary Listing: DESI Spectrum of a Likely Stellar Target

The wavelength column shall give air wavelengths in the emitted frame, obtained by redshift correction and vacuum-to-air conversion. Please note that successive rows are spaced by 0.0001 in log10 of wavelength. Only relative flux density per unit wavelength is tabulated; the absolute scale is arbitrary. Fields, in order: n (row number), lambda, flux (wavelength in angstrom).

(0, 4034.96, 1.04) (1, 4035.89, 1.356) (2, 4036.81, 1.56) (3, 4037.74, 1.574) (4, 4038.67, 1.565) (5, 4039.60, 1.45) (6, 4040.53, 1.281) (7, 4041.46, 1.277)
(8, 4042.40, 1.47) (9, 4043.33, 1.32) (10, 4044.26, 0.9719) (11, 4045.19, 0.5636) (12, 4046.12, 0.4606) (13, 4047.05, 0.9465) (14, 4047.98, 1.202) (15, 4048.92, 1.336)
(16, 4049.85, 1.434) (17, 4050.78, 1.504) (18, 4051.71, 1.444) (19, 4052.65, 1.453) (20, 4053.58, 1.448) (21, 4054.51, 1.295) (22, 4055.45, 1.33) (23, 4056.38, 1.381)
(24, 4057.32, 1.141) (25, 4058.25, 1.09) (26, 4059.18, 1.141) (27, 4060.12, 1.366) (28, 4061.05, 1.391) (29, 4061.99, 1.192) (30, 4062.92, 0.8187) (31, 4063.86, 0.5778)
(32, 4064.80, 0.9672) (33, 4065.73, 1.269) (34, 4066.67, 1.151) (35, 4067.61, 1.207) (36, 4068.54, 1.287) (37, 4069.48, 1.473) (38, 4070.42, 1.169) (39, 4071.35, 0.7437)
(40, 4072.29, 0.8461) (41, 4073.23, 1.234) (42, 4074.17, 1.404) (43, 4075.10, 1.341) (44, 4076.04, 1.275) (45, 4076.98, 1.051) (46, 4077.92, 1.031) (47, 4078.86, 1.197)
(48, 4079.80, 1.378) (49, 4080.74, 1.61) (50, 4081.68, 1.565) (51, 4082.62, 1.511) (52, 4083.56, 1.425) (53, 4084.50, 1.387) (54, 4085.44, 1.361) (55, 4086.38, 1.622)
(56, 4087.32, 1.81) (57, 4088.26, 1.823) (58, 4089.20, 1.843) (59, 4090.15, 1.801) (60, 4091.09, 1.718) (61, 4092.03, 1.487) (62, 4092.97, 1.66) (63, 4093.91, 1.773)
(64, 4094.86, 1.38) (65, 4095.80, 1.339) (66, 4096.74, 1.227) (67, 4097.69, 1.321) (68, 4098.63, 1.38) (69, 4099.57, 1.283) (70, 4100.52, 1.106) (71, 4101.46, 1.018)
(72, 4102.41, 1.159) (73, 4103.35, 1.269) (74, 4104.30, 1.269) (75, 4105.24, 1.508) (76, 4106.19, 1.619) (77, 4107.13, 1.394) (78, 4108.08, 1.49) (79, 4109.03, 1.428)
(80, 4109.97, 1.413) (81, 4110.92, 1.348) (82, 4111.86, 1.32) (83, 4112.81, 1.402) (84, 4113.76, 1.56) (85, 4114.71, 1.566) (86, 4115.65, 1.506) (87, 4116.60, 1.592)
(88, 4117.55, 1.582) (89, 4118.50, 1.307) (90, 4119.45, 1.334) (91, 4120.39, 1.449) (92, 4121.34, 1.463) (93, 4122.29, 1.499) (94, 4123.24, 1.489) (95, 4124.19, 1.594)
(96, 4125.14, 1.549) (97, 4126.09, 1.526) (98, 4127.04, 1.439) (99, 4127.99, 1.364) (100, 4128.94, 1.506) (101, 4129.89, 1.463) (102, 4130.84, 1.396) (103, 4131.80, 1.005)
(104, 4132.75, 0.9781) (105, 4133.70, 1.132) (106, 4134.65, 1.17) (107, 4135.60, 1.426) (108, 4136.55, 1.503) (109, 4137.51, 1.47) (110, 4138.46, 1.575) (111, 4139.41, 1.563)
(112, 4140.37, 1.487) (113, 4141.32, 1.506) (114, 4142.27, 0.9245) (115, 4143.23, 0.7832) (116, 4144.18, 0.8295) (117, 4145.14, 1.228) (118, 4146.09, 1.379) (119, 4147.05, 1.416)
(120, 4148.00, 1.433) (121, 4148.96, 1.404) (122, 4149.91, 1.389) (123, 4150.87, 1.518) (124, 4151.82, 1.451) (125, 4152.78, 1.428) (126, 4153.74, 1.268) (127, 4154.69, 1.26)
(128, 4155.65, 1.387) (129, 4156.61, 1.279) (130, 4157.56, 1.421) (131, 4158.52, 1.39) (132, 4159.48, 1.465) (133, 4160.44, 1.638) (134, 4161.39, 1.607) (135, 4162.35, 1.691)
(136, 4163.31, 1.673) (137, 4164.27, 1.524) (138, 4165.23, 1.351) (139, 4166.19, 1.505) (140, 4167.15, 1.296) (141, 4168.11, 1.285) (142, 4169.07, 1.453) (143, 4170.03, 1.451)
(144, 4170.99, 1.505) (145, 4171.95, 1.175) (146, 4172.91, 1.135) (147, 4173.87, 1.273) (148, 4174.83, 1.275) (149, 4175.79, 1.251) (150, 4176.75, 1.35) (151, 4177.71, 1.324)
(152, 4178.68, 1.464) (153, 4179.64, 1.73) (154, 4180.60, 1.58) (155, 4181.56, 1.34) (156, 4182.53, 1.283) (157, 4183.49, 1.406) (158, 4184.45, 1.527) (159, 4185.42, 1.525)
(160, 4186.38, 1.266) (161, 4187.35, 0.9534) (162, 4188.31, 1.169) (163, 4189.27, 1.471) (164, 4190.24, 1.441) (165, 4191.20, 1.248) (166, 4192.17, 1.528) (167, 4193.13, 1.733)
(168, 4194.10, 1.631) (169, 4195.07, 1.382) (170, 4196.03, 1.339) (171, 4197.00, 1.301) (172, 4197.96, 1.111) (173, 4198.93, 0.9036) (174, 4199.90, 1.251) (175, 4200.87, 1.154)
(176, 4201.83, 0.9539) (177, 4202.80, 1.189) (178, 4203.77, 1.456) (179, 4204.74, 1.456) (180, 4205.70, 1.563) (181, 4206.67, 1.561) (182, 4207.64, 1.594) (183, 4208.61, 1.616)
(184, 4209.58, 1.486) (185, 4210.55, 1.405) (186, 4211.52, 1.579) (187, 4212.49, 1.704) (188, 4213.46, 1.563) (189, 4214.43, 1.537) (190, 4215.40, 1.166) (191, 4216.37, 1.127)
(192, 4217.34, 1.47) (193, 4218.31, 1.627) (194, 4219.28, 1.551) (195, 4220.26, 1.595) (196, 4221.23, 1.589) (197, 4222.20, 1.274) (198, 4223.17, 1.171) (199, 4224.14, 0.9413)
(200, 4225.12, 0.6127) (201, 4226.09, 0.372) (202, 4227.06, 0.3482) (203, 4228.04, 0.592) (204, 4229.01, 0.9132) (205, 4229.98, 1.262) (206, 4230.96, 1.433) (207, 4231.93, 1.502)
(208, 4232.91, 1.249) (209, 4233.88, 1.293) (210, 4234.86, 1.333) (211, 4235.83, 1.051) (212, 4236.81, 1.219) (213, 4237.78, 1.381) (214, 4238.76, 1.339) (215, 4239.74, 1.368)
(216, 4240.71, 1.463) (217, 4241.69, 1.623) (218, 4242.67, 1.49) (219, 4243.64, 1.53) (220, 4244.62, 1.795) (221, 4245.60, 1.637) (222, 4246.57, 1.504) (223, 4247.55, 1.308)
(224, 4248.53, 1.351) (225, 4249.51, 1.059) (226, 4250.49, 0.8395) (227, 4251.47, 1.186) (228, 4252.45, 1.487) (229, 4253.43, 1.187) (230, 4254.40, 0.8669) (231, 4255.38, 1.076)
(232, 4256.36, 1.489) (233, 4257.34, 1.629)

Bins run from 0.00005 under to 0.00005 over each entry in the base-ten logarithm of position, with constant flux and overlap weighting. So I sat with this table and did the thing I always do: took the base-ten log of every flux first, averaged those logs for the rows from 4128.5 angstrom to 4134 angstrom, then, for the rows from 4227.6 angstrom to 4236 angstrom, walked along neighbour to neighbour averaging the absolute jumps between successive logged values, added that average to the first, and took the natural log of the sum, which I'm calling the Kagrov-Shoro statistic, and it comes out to -1.8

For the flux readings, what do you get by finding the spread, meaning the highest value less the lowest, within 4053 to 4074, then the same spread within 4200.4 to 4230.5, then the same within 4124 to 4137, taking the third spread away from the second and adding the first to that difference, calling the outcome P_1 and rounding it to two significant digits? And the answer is 1.6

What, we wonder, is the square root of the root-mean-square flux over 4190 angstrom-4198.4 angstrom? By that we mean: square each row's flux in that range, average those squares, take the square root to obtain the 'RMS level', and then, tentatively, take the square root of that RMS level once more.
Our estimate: 1.19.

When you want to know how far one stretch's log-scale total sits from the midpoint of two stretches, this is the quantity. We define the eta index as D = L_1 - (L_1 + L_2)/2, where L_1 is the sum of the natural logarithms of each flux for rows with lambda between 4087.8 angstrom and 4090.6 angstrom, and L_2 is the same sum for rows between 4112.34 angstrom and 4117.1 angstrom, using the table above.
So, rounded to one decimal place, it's -0.2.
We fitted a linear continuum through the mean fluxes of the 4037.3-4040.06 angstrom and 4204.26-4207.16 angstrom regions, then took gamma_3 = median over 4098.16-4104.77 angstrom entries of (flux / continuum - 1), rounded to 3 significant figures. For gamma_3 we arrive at -0.170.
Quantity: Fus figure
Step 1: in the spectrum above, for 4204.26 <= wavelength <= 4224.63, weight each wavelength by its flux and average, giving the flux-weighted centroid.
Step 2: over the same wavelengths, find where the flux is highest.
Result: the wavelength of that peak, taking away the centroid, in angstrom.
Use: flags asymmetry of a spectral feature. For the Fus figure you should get -1.6 angstrom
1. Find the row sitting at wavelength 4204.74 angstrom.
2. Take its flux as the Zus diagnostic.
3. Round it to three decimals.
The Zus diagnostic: 1.456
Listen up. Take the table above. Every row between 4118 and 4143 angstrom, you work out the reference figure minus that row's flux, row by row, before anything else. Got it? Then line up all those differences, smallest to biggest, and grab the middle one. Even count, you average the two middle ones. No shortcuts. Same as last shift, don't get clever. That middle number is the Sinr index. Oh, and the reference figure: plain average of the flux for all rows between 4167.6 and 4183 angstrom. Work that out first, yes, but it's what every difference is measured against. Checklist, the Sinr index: -0.10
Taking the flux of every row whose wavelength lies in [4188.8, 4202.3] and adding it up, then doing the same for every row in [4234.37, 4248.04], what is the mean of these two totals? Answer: 19.2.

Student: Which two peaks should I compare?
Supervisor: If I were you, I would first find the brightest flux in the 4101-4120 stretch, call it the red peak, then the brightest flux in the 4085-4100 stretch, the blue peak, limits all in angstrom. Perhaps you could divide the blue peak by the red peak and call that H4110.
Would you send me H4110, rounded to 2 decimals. 1.14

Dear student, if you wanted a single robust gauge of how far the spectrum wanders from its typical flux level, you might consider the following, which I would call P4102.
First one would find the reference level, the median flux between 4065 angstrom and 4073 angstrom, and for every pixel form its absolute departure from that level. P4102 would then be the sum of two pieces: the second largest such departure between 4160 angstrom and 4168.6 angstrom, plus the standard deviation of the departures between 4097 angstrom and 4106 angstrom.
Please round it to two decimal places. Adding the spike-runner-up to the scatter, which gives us 0.57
